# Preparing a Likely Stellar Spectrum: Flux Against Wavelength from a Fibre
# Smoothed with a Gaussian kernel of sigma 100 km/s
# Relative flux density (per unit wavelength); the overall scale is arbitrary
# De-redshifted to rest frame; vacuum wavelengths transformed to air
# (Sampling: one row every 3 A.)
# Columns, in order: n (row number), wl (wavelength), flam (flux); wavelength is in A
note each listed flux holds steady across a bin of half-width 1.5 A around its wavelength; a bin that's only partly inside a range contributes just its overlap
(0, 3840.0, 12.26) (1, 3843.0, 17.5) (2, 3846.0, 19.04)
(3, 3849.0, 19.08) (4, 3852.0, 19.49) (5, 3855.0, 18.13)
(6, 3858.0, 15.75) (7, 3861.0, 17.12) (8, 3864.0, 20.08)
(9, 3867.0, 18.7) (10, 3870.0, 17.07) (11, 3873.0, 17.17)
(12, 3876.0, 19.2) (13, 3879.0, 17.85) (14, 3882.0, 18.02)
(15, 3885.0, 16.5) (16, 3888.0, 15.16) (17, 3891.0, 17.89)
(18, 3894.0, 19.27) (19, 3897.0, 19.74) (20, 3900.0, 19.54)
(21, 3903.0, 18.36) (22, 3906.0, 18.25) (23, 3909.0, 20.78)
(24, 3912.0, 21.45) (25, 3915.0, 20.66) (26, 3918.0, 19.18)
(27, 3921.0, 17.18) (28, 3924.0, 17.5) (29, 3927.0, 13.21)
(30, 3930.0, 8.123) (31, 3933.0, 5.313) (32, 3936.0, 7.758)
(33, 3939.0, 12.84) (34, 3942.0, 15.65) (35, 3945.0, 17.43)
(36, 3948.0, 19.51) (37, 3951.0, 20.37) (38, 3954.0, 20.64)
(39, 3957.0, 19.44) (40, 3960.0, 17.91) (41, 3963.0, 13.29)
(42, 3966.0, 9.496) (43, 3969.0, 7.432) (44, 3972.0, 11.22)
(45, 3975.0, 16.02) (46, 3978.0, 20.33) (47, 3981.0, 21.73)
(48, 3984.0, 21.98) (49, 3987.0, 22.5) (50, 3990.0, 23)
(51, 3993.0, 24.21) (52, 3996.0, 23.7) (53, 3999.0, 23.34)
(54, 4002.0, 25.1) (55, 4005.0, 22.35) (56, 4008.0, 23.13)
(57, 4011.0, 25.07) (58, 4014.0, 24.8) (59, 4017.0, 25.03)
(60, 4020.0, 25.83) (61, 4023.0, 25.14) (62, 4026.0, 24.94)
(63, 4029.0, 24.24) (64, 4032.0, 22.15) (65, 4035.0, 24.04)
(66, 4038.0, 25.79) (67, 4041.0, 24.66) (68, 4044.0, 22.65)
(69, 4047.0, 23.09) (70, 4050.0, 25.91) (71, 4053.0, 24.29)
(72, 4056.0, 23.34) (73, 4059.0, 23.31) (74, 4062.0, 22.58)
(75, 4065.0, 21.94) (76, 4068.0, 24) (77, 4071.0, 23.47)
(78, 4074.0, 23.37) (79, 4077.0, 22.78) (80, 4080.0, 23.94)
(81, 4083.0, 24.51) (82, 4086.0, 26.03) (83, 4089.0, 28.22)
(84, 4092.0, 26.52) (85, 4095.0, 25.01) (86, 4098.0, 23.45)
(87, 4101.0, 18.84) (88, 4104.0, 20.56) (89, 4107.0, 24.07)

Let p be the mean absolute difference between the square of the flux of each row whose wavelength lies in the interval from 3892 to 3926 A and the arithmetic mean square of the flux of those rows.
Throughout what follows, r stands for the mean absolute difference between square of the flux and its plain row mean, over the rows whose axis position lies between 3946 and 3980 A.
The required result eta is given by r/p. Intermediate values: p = 41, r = 123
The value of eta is 3.0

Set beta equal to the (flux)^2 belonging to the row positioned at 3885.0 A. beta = 272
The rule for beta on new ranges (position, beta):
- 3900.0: 382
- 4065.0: 481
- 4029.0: 588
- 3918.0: 368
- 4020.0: 667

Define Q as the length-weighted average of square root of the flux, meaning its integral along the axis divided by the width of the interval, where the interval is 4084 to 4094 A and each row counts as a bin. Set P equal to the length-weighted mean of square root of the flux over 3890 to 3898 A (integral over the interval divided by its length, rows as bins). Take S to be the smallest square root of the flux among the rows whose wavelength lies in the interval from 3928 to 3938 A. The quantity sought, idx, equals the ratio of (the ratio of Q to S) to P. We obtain 0.51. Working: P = 4.4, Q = 5.2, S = 2.30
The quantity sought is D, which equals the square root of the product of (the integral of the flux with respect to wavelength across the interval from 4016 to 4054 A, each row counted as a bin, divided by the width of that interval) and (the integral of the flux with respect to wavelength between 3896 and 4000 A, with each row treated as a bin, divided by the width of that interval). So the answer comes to 20.6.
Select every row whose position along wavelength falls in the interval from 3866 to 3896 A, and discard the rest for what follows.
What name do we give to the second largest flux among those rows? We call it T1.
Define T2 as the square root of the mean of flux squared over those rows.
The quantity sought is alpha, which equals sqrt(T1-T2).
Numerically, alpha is 1.2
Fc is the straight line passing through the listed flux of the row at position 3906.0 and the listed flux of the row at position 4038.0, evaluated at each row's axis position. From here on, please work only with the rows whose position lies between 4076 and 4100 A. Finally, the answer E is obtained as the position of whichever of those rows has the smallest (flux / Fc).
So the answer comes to 4098.0 A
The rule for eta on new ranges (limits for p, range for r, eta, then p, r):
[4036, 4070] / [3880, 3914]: 1.0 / 50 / 52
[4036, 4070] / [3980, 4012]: 0.9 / 50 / 43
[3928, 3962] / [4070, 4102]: 0.6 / 128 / 82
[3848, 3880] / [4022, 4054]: 1.2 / 38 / 45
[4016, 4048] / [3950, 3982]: 2.7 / 48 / 131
